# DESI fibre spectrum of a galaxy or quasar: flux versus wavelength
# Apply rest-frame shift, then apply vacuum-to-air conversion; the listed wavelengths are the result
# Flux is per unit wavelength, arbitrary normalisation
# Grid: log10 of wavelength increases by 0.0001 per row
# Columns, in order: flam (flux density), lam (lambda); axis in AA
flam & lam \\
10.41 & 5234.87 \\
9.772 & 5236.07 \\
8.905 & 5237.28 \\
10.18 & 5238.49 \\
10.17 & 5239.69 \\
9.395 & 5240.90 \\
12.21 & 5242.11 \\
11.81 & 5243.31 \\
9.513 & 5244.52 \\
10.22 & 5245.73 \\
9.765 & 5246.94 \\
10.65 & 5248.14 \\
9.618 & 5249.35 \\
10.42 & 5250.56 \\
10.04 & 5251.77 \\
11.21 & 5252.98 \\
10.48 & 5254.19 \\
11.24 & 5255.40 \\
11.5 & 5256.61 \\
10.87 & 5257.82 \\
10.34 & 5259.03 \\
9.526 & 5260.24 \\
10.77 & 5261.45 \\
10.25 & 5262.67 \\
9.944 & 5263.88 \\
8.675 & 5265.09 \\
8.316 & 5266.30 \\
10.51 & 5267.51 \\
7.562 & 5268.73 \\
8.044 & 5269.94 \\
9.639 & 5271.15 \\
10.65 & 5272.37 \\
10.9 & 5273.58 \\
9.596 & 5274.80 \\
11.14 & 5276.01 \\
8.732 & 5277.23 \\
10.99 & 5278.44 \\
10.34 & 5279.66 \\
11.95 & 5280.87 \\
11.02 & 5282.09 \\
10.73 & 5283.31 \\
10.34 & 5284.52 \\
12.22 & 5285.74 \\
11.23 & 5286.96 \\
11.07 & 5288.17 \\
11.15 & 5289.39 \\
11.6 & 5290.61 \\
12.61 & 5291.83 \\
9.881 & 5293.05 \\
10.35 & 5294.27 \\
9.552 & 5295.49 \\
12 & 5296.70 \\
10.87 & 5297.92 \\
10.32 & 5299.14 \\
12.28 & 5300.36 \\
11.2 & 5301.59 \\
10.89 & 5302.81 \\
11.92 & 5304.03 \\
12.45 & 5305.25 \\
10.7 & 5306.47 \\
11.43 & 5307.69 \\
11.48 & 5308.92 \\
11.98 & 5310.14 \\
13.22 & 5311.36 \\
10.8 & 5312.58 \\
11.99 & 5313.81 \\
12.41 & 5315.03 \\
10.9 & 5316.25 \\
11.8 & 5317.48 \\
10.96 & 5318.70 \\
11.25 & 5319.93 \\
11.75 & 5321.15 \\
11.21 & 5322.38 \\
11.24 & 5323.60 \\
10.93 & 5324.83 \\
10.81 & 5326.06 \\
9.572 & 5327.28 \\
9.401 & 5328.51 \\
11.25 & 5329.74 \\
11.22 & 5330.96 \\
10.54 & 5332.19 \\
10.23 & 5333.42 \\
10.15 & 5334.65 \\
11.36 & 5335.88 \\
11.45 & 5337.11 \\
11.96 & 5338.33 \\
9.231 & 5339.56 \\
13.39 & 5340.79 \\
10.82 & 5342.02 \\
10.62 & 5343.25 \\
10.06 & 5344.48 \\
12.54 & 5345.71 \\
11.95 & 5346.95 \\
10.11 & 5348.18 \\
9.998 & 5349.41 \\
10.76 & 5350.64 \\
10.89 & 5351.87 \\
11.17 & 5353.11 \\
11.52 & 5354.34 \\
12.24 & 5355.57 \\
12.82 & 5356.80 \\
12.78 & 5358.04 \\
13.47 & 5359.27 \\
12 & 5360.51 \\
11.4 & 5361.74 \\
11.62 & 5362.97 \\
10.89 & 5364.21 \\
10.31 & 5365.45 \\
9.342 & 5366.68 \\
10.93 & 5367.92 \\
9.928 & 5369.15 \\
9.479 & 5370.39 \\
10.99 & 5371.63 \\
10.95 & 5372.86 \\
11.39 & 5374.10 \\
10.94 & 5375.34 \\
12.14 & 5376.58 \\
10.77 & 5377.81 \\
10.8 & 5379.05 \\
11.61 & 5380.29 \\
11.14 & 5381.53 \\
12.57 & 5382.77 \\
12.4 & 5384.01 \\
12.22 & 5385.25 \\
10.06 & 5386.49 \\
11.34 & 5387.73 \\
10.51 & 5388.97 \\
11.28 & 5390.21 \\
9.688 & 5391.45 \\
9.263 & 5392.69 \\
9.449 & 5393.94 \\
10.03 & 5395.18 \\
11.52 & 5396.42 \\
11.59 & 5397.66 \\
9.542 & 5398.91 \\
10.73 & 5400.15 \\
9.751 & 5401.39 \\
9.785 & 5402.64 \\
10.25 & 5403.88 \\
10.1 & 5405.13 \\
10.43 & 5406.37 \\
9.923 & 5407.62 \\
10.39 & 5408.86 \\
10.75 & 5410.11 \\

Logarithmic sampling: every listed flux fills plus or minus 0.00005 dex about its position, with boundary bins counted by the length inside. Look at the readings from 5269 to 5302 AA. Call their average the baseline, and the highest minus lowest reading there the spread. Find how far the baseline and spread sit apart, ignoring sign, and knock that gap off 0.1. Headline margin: -6.1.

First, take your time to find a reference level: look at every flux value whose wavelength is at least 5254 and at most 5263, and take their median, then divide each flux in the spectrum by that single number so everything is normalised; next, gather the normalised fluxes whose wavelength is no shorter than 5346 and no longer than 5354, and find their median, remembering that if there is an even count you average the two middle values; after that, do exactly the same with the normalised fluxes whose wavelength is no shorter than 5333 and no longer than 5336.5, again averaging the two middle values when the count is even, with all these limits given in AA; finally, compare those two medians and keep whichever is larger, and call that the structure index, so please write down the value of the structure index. 1.02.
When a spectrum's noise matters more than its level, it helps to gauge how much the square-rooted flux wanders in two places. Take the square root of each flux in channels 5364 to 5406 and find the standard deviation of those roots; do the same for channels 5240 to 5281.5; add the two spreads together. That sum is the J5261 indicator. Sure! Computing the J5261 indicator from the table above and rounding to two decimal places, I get 0.31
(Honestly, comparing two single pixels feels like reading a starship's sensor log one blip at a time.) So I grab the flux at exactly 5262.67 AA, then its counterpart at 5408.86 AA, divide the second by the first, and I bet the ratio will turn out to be 1.01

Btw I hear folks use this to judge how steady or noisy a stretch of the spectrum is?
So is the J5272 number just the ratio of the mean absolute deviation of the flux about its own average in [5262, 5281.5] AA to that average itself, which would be 0.105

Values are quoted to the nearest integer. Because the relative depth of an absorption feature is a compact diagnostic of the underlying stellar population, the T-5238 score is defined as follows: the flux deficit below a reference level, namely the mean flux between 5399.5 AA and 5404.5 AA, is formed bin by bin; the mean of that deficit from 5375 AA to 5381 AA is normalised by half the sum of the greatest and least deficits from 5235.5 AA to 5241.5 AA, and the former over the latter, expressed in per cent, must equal -191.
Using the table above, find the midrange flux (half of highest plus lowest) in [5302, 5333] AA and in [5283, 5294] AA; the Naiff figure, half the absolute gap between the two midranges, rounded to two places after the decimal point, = 0.03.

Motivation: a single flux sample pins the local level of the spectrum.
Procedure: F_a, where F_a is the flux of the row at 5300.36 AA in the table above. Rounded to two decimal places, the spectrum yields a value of 12.28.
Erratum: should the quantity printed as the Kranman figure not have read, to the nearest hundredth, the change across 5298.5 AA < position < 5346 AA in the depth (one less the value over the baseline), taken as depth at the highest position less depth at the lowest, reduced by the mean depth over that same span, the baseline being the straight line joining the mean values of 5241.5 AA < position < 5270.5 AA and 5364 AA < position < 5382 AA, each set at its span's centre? -0.12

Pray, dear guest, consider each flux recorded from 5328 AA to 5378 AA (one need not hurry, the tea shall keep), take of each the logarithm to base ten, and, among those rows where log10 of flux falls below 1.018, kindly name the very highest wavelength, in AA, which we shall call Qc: 5370.39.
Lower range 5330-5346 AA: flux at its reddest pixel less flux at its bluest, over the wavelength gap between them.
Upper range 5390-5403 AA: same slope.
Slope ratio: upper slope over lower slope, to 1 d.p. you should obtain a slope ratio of -1.3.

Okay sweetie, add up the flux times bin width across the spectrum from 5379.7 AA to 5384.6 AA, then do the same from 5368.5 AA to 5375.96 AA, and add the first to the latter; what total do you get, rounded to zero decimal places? 138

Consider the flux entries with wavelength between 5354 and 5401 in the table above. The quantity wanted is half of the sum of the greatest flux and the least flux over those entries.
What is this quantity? 11.4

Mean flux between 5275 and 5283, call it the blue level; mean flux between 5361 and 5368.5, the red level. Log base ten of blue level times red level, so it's 2.06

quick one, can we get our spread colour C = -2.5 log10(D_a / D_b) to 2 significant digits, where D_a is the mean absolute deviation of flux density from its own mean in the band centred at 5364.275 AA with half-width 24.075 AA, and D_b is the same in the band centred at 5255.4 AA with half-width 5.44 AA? -0.52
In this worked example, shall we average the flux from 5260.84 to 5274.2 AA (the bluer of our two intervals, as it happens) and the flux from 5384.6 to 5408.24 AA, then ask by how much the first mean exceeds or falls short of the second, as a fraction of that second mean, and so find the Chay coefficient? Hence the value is -0.08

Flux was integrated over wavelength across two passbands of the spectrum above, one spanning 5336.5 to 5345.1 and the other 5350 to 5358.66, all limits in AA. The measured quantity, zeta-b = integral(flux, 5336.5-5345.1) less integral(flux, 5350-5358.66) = -6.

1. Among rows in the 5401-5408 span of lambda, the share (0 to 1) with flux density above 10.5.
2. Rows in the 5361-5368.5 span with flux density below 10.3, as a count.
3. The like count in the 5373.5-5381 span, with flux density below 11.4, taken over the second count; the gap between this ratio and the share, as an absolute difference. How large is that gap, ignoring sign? 4.0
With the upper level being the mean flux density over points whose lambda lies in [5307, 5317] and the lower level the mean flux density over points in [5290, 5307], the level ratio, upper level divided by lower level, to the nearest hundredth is 1.05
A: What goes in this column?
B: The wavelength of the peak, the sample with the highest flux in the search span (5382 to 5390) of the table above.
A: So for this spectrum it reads 5382.77 AA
